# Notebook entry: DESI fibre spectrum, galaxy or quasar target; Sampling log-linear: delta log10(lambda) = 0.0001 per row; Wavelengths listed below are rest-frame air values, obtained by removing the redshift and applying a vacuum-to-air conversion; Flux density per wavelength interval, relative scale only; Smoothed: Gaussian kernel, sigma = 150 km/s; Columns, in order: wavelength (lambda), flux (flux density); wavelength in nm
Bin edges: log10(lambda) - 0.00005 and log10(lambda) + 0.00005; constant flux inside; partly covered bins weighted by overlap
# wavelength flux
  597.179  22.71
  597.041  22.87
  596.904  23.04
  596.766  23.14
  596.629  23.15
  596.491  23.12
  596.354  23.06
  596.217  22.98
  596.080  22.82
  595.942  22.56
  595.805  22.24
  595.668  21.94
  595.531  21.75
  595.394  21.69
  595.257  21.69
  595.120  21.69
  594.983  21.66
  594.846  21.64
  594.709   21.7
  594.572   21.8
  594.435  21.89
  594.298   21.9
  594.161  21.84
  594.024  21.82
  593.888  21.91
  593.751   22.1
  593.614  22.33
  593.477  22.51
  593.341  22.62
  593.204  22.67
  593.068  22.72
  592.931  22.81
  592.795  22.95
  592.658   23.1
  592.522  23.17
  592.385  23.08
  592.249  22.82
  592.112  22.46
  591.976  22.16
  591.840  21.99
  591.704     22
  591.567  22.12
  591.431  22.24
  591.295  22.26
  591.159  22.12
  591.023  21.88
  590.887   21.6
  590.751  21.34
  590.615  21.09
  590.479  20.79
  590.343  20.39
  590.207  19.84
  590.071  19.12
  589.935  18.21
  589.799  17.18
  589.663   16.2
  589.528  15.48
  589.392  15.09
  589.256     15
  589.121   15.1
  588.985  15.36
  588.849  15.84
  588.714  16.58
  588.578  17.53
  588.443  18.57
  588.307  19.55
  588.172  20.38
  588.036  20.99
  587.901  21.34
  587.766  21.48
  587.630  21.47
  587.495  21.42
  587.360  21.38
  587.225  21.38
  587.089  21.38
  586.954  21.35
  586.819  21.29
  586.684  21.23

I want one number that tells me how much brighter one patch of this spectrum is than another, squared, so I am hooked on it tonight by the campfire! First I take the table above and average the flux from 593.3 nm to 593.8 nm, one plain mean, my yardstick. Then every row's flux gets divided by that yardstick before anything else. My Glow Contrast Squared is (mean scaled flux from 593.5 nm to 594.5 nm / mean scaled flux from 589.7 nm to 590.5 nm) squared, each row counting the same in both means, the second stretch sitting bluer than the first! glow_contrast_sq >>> 1.3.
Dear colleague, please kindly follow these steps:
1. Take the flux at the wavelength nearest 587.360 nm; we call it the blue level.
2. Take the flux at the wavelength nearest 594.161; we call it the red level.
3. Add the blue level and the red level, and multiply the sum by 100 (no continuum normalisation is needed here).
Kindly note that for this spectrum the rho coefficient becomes 4322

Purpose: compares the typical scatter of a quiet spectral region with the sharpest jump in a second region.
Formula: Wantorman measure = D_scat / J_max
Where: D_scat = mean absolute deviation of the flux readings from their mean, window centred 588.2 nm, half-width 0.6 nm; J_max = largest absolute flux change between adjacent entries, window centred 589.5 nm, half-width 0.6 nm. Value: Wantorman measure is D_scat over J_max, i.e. 1.5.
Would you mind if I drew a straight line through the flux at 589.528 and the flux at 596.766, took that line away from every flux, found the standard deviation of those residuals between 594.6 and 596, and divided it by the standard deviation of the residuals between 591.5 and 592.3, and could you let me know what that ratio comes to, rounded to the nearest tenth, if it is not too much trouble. 1.5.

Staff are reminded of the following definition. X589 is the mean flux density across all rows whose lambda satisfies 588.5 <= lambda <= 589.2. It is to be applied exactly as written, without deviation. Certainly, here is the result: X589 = 16.1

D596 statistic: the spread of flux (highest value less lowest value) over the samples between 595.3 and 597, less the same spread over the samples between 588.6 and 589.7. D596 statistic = -0.1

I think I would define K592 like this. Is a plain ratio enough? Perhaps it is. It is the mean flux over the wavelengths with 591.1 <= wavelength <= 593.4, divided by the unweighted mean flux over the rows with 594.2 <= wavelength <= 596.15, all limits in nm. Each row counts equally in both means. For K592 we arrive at 1.03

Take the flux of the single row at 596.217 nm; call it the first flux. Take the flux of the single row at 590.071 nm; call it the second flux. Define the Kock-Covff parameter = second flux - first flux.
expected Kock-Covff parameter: -3.9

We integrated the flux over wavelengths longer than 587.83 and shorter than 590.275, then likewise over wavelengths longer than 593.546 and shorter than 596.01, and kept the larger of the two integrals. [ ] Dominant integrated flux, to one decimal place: 54.0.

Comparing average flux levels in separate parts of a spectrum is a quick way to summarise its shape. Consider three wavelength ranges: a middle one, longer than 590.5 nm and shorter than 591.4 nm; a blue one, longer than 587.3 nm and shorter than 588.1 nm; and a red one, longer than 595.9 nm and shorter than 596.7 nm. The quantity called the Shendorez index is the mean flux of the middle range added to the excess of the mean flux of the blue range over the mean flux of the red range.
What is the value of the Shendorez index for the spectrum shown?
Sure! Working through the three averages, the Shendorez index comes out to 20.1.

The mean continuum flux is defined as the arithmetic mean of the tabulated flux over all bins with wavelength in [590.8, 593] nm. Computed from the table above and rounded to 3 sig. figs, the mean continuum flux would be 22.4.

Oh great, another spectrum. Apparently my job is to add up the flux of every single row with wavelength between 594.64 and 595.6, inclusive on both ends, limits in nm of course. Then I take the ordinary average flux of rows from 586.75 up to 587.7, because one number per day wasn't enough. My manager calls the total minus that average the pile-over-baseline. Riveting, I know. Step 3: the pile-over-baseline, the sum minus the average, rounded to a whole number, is 130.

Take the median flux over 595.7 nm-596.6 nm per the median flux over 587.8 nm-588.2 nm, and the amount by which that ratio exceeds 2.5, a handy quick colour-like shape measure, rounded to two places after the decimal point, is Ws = -1.41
